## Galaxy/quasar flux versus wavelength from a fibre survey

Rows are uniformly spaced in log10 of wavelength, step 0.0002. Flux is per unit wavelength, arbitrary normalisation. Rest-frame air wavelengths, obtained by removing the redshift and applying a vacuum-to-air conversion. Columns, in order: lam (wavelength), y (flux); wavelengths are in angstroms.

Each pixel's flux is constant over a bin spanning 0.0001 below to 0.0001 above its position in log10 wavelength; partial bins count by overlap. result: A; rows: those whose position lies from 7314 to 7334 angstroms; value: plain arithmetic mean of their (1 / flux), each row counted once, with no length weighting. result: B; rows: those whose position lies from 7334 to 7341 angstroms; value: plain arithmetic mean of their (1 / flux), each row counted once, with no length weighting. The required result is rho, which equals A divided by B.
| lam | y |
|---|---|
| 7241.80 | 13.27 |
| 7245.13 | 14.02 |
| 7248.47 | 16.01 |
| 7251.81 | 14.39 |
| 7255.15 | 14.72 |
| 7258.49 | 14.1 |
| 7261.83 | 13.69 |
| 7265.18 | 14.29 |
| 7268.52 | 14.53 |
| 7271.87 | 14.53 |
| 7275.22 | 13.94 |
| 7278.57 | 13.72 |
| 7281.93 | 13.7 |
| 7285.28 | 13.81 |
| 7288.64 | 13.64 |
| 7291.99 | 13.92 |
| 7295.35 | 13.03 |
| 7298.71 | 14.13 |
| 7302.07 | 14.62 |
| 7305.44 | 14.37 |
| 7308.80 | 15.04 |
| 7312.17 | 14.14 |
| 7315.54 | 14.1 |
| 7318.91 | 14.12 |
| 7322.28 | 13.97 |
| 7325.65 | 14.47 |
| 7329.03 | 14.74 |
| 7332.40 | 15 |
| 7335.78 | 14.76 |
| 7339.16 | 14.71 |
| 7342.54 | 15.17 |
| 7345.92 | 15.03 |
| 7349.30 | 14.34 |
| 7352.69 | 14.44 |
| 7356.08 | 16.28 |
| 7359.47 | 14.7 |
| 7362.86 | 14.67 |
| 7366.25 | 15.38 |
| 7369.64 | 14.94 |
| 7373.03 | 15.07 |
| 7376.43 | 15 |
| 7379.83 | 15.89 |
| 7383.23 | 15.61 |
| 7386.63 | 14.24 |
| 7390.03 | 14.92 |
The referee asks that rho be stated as 1.02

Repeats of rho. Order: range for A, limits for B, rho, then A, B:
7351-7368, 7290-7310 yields 0.94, 0.0664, 0.0706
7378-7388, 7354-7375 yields 1.00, 0.0657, 0.0660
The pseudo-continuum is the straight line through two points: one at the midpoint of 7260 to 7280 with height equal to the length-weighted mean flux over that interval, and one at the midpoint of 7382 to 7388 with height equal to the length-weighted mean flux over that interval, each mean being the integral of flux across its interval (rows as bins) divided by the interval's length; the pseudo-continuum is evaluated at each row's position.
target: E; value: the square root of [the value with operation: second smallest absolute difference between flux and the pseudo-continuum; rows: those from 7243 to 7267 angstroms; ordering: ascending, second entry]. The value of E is 0.26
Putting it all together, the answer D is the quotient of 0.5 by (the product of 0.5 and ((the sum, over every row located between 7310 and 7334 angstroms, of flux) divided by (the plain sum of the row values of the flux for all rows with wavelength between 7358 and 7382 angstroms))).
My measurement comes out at 1.05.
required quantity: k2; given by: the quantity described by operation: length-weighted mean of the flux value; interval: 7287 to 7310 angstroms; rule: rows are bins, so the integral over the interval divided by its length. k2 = 14.1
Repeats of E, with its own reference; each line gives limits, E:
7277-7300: 0.60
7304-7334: 0.19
